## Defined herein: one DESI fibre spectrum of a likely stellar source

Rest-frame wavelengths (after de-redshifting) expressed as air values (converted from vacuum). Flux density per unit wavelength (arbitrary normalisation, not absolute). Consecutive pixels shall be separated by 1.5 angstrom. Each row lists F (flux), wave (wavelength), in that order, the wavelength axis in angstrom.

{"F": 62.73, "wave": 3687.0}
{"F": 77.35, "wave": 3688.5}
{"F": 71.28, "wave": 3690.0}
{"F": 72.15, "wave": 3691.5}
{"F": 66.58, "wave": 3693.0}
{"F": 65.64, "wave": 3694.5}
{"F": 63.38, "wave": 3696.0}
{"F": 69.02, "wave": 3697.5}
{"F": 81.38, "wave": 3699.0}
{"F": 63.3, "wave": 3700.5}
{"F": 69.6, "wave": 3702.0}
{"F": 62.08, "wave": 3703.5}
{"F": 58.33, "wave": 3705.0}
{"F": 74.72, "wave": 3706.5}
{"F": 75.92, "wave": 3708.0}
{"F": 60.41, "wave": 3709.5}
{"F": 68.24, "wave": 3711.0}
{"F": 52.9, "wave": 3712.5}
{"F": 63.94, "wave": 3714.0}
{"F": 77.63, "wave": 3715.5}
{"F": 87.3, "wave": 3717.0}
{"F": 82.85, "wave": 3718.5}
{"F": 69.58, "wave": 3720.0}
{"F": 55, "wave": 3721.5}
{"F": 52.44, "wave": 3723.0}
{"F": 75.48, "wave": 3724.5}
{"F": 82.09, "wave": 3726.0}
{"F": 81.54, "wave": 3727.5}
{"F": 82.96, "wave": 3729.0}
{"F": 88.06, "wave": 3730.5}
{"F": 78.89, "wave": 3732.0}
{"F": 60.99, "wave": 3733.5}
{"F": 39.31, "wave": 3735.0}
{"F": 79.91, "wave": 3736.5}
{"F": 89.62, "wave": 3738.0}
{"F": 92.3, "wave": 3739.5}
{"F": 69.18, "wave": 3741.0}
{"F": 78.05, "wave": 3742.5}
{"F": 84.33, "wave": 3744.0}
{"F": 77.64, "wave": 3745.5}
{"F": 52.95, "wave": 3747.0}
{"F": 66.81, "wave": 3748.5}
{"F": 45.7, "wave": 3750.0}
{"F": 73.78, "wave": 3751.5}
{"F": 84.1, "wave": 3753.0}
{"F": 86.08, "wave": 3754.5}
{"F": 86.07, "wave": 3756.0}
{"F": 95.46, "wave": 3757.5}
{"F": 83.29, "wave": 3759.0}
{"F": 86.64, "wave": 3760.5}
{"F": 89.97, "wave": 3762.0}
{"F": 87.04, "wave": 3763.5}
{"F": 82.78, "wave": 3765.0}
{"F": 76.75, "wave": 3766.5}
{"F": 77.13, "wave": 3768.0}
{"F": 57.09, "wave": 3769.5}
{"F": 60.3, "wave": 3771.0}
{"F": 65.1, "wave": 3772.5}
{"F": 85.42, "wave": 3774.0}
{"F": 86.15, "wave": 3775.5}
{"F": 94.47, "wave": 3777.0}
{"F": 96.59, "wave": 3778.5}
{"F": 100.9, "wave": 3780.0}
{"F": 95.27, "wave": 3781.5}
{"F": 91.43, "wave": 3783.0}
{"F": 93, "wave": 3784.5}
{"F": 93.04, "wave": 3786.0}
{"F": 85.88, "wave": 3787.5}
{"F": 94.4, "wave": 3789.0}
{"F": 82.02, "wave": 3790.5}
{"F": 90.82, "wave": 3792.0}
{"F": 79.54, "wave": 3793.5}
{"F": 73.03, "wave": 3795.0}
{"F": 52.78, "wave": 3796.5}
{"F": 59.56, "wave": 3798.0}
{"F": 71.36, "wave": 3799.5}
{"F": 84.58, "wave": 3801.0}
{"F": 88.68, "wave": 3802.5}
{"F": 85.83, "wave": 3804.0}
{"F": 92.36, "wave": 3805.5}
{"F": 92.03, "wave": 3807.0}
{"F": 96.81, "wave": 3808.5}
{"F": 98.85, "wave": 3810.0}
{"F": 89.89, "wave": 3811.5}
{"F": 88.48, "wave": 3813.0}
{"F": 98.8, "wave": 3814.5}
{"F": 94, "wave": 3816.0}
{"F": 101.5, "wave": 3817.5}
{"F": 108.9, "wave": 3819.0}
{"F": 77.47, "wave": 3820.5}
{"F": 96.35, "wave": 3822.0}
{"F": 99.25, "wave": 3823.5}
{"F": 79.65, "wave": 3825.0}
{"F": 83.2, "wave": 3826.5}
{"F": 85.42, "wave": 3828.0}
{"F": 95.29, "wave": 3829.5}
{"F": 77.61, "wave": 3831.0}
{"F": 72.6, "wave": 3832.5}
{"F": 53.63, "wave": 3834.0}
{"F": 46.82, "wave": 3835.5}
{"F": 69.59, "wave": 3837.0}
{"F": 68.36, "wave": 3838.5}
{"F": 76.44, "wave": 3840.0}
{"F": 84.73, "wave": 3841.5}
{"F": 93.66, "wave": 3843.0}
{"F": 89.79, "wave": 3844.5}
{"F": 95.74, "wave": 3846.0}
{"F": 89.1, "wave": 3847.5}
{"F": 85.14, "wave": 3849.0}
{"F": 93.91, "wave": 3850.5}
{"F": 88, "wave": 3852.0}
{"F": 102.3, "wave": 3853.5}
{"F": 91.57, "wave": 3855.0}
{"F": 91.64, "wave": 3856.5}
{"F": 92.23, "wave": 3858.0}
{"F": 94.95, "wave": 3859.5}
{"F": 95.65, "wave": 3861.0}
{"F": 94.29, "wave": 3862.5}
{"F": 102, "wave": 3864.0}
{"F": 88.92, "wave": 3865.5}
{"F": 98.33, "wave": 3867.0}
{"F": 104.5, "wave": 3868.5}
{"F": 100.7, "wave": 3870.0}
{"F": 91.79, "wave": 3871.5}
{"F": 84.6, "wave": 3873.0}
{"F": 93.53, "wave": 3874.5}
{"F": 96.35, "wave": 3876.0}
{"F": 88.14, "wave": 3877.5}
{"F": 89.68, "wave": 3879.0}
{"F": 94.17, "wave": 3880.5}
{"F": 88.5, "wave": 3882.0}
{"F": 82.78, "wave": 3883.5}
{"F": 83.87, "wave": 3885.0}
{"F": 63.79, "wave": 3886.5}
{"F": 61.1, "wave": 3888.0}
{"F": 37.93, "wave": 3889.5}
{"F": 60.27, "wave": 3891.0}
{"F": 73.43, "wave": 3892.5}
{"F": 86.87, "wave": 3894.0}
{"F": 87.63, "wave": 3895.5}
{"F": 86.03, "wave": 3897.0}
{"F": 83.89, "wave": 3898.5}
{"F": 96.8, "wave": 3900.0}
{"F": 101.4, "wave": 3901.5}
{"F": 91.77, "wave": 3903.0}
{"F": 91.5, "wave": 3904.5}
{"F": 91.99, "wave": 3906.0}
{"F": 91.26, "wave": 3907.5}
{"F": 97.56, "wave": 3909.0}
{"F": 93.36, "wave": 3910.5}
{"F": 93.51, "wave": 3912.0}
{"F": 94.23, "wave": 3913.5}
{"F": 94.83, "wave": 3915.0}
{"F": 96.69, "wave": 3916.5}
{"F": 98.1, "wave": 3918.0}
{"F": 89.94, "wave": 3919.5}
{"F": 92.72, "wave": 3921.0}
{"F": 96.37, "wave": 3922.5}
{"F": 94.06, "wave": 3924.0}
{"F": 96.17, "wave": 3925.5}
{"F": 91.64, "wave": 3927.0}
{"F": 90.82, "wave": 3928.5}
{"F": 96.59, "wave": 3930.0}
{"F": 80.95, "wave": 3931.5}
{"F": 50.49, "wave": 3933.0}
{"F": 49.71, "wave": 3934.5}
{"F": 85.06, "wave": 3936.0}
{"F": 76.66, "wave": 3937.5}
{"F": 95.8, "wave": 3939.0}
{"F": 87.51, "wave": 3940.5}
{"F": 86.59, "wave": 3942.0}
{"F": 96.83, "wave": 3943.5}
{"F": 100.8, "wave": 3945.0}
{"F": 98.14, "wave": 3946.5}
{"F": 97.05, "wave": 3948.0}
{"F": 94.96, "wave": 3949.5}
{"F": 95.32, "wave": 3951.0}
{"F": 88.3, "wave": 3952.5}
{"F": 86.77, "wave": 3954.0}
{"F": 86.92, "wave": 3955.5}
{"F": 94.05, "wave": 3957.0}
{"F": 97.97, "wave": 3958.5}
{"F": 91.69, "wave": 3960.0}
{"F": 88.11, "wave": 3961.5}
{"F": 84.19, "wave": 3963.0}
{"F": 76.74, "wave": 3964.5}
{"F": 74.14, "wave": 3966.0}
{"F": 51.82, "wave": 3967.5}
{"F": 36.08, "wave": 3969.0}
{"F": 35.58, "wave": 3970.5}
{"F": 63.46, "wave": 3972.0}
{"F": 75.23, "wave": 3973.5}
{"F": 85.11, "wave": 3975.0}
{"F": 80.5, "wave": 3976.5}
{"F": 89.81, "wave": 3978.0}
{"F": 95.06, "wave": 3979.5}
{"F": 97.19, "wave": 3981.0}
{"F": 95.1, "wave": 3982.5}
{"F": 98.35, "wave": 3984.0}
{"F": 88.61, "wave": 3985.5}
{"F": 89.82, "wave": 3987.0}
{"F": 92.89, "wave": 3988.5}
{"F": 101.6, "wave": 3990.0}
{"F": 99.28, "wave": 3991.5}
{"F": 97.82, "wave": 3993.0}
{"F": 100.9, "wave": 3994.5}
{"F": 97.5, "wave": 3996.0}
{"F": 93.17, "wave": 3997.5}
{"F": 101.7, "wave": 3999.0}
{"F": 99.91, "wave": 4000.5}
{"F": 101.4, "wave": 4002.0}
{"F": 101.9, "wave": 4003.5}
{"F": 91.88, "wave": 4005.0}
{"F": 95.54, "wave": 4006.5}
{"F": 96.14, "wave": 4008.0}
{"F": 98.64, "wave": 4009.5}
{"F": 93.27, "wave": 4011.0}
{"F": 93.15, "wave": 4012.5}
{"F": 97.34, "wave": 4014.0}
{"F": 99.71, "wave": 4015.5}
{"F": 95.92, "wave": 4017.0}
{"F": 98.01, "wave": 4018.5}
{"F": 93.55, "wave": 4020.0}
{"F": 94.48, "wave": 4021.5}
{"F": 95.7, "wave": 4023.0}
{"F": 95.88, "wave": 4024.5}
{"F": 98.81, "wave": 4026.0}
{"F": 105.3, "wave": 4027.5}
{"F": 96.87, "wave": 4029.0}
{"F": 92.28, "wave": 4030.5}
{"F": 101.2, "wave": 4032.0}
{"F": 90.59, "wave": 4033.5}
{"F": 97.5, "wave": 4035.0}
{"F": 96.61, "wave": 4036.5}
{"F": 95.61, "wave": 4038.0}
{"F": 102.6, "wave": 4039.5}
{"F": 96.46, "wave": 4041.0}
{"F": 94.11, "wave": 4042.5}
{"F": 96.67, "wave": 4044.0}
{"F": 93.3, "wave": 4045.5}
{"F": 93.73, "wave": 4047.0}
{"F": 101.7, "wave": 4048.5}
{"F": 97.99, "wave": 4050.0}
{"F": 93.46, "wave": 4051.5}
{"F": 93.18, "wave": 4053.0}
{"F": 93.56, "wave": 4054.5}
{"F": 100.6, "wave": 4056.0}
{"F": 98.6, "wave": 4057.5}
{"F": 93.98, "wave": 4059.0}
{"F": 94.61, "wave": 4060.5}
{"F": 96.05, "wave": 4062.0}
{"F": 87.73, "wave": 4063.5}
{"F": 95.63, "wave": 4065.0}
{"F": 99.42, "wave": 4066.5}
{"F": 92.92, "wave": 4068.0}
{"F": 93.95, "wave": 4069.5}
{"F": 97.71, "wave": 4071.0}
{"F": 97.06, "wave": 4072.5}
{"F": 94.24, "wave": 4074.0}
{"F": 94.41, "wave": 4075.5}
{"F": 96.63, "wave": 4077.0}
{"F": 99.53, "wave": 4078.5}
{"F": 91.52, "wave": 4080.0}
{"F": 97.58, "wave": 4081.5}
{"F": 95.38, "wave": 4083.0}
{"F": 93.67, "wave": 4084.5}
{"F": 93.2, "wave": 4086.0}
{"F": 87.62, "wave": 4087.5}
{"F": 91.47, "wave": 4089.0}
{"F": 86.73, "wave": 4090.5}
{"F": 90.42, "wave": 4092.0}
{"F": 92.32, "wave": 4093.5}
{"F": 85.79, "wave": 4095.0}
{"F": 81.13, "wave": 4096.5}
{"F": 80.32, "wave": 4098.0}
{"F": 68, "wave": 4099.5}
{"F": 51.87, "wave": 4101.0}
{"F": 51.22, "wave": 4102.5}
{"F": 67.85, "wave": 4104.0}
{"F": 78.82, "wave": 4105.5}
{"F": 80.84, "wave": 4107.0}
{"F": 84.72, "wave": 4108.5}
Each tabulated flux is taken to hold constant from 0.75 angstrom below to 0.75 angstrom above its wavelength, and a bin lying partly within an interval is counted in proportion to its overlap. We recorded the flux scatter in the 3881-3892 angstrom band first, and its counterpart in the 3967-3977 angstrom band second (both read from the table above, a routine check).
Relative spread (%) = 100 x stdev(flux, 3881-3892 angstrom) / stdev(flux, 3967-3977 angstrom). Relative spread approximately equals 87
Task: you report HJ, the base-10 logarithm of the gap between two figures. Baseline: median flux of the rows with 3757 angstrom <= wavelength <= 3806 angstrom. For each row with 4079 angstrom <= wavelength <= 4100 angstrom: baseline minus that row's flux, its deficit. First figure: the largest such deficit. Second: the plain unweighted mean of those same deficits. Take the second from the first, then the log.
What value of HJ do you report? 1.3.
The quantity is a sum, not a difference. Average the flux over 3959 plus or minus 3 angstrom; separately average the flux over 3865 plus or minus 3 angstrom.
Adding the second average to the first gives 189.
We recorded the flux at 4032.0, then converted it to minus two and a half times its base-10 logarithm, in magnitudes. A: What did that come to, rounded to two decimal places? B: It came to -5.01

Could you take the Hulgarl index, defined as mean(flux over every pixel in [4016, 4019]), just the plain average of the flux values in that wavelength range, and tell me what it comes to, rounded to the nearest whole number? 97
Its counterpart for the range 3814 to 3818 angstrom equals 98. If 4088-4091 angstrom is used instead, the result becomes 89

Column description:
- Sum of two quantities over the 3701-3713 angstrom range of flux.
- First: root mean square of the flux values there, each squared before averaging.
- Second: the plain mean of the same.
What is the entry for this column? 131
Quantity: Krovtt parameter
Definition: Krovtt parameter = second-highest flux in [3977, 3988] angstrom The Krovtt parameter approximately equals 97.19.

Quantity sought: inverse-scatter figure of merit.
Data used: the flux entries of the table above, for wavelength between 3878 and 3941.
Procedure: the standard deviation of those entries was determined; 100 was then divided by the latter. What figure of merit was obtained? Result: 7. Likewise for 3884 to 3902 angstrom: 6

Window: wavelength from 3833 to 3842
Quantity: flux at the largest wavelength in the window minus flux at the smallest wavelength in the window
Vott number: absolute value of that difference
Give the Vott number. 31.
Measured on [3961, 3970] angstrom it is 52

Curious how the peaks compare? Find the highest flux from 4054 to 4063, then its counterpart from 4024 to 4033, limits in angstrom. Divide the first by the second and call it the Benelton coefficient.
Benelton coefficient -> 0.96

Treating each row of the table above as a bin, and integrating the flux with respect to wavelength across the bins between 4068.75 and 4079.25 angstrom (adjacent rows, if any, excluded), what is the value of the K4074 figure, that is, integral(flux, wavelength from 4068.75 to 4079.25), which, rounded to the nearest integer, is 1010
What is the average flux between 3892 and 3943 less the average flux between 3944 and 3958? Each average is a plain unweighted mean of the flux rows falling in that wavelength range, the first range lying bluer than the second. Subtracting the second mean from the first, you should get -5.0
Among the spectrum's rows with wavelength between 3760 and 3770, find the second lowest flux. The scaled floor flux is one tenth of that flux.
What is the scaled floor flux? 8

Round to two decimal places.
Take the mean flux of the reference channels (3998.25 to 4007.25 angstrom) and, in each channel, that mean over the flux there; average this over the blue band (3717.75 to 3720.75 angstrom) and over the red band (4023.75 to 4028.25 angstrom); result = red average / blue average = 0.76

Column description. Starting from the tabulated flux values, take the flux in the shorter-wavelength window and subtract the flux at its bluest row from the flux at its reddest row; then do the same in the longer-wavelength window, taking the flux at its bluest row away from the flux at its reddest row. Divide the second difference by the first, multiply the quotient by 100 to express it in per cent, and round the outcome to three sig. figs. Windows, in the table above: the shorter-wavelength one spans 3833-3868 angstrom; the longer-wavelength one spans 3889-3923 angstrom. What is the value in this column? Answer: 131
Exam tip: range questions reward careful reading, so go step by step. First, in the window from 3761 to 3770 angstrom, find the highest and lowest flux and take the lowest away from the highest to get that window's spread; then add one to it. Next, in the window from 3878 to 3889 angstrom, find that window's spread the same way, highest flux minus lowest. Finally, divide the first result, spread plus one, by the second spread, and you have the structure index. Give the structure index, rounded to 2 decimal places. 1.02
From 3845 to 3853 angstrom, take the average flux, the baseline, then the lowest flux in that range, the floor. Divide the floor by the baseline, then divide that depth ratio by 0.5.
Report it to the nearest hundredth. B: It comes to 1.88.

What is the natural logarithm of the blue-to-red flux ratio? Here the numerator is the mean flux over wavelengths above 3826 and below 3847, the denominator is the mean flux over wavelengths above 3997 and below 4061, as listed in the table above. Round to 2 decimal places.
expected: -0.21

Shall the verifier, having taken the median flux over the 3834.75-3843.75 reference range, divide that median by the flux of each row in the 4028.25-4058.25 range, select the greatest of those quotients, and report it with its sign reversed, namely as -0.8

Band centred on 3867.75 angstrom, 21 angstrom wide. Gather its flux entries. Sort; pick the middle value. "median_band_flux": 95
